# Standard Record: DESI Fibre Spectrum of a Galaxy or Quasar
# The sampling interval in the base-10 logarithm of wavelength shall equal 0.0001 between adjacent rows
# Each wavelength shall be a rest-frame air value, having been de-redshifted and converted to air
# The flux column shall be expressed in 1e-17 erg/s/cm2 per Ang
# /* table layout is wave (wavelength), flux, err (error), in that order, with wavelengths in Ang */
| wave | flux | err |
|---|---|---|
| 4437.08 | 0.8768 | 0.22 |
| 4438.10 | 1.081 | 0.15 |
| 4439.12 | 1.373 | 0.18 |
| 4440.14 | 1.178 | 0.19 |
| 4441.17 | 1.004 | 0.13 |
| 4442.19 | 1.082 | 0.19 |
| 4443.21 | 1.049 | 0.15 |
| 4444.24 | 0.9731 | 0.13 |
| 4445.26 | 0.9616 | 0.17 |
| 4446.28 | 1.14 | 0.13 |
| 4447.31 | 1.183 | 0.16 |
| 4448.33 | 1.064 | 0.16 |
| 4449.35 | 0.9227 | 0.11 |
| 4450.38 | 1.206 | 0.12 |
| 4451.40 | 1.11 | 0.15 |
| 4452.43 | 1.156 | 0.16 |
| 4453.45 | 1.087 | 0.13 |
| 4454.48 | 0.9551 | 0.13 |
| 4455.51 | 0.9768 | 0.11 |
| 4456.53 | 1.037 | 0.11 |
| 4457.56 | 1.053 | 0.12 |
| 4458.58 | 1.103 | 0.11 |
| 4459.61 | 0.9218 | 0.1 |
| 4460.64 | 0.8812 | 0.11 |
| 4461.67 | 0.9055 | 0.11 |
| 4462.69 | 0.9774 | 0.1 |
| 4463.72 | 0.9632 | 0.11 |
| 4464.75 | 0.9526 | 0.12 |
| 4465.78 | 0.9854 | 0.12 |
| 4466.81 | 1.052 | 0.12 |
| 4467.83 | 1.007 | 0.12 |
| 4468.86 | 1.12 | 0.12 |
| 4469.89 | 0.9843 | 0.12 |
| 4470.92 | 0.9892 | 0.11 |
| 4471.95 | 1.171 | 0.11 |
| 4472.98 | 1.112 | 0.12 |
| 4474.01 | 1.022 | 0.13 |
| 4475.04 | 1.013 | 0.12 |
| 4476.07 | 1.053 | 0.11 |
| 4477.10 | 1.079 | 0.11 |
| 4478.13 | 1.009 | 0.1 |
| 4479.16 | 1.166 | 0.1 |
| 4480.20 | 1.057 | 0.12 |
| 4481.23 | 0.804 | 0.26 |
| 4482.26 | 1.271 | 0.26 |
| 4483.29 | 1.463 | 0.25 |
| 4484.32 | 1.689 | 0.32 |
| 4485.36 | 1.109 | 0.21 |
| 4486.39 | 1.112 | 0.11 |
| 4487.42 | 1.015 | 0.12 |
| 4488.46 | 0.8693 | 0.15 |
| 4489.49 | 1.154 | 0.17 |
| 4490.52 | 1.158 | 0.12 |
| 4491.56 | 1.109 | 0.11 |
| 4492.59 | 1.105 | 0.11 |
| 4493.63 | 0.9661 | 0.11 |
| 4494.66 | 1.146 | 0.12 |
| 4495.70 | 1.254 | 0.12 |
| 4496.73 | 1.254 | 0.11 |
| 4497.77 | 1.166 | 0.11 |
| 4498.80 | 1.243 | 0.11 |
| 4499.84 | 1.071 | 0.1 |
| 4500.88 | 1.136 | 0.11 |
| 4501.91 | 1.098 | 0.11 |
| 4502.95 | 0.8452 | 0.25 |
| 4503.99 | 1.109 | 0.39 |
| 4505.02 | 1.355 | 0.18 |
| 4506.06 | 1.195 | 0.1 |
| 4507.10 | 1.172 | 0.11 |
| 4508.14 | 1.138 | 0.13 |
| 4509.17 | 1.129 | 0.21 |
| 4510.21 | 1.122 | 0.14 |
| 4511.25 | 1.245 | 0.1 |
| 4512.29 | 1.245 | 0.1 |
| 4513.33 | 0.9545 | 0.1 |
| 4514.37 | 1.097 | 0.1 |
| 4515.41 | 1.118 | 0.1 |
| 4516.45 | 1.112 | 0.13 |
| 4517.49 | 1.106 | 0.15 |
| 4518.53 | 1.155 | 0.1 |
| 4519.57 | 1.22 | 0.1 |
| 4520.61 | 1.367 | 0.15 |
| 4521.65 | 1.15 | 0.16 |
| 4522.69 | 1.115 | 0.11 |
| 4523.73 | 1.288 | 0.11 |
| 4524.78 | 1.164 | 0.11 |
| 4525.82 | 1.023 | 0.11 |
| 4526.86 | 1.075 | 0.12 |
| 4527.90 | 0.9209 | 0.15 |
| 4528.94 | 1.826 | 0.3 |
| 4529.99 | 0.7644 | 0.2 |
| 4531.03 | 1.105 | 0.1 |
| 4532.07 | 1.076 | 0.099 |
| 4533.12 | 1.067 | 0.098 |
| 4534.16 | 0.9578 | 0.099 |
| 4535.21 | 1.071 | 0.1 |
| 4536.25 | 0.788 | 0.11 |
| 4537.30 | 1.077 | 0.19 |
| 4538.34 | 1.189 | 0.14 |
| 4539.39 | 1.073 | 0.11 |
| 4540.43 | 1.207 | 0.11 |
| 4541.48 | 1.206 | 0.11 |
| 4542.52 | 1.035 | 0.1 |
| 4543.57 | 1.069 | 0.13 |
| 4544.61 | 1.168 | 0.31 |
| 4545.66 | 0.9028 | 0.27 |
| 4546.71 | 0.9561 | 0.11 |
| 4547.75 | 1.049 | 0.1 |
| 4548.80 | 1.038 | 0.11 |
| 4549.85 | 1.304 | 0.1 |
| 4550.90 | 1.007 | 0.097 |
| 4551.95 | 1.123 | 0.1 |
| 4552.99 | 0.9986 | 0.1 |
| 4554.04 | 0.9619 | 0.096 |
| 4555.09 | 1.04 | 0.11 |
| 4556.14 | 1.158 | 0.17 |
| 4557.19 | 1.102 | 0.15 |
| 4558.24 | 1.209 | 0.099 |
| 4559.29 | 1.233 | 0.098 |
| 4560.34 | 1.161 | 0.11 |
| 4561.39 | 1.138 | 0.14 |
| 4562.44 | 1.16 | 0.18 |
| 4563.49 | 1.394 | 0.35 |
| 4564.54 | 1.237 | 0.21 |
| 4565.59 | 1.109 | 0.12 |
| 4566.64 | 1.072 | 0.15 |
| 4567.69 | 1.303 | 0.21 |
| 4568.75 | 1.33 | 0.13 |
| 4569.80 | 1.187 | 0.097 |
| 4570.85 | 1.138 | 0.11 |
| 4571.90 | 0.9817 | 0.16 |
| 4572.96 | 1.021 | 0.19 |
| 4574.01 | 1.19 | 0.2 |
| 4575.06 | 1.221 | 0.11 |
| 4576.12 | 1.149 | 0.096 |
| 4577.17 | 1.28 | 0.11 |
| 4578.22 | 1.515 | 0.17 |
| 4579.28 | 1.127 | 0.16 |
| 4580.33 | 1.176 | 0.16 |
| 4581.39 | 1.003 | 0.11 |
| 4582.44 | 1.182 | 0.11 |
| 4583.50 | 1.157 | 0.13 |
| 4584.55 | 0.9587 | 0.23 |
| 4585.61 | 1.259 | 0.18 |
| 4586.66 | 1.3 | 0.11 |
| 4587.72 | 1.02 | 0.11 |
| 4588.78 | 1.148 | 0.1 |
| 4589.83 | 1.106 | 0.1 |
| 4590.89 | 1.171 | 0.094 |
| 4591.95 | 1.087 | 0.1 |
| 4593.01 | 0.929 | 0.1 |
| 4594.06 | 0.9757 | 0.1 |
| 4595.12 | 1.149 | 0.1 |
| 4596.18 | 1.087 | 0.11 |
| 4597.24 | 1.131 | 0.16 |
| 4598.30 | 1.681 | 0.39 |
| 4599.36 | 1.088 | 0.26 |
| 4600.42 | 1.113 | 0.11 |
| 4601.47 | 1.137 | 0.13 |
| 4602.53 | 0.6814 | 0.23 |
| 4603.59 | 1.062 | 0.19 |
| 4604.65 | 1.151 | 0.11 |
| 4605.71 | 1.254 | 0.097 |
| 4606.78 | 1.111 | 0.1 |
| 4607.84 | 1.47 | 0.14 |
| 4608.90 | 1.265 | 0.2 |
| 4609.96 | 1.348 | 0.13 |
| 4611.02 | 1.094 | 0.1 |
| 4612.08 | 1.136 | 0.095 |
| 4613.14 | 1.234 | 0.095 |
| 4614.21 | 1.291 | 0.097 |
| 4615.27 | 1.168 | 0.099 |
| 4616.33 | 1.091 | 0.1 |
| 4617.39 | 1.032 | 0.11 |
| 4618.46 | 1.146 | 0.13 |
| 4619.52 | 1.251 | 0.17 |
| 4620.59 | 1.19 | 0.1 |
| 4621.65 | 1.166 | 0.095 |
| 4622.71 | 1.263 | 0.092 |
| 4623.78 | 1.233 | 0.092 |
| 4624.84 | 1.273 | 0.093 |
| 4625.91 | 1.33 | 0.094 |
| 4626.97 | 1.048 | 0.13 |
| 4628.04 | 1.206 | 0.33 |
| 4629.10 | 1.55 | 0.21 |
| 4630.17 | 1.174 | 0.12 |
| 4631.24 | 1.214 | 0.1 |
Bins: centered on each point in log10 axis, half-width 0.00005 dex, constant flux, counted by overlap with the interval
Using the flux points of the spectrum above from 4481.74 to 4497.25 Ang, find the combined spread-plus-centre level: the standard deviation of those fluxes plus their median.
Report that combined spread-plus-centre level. 1.34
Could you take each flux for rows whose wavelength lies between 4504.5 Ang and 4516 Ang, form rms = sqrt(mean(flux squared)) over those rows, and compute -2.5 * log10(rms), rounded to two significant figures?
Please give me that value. -0.17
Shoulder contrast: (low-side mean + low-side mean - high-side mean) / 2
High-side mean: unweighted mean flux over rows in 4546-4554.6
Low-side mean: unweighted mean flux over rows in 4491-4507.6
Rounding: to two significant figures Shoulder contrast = 0.61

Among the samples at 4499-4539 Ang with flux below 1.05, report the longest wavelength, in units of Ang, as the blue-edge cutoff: 4536.25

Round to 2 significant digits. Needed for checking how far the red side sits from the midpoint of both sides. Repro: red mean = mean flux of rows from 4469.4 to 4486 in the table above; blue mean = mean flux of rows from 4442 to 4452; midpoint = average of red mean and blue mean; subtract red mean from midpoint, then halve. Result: -0.014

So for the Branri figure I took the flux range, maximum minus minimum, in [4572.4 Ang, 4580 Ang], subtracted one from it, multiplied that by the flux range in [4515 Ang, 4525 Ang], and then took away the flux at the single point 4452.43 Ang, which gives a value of -1.29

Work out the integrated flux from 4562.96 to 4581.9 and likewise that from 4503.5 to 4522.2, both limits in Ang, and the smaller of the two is 21.8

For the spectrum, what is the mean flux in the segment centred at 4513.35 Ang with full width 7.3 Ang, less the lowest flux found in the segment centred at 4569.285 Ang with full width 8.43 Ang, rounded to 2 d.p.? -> 0.15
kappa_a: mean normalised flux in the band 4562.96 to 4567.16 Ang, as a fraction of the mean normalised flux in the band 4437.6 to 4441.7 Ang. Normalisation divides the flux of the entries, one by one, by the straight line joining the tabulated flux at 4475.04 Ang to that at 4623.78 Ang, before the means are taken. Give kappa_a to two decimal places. 0.87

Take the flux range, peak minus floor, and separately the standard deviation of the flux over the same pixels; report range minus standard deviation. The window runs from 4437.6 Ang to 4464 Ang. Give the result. 0.38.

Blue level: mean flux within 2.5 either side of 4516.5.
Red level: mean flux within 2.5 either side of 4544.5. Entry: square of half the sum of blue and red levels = 1.15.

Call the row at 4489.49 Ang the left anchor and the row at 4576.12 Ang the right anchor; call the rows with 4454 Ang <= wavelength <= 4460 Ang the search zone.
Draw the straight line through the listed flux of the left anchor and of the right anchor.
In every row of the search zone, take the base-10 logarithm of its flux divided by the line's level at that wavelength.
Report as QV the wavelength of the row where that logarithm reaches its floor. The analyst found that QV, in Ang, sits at 4459.61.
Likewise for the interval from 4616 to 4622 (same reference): 4617.39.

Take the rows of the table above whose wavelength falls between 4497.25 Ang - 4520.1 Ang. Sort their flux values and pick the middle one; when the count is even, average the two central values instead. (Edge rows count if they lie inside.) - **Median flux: 1.13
